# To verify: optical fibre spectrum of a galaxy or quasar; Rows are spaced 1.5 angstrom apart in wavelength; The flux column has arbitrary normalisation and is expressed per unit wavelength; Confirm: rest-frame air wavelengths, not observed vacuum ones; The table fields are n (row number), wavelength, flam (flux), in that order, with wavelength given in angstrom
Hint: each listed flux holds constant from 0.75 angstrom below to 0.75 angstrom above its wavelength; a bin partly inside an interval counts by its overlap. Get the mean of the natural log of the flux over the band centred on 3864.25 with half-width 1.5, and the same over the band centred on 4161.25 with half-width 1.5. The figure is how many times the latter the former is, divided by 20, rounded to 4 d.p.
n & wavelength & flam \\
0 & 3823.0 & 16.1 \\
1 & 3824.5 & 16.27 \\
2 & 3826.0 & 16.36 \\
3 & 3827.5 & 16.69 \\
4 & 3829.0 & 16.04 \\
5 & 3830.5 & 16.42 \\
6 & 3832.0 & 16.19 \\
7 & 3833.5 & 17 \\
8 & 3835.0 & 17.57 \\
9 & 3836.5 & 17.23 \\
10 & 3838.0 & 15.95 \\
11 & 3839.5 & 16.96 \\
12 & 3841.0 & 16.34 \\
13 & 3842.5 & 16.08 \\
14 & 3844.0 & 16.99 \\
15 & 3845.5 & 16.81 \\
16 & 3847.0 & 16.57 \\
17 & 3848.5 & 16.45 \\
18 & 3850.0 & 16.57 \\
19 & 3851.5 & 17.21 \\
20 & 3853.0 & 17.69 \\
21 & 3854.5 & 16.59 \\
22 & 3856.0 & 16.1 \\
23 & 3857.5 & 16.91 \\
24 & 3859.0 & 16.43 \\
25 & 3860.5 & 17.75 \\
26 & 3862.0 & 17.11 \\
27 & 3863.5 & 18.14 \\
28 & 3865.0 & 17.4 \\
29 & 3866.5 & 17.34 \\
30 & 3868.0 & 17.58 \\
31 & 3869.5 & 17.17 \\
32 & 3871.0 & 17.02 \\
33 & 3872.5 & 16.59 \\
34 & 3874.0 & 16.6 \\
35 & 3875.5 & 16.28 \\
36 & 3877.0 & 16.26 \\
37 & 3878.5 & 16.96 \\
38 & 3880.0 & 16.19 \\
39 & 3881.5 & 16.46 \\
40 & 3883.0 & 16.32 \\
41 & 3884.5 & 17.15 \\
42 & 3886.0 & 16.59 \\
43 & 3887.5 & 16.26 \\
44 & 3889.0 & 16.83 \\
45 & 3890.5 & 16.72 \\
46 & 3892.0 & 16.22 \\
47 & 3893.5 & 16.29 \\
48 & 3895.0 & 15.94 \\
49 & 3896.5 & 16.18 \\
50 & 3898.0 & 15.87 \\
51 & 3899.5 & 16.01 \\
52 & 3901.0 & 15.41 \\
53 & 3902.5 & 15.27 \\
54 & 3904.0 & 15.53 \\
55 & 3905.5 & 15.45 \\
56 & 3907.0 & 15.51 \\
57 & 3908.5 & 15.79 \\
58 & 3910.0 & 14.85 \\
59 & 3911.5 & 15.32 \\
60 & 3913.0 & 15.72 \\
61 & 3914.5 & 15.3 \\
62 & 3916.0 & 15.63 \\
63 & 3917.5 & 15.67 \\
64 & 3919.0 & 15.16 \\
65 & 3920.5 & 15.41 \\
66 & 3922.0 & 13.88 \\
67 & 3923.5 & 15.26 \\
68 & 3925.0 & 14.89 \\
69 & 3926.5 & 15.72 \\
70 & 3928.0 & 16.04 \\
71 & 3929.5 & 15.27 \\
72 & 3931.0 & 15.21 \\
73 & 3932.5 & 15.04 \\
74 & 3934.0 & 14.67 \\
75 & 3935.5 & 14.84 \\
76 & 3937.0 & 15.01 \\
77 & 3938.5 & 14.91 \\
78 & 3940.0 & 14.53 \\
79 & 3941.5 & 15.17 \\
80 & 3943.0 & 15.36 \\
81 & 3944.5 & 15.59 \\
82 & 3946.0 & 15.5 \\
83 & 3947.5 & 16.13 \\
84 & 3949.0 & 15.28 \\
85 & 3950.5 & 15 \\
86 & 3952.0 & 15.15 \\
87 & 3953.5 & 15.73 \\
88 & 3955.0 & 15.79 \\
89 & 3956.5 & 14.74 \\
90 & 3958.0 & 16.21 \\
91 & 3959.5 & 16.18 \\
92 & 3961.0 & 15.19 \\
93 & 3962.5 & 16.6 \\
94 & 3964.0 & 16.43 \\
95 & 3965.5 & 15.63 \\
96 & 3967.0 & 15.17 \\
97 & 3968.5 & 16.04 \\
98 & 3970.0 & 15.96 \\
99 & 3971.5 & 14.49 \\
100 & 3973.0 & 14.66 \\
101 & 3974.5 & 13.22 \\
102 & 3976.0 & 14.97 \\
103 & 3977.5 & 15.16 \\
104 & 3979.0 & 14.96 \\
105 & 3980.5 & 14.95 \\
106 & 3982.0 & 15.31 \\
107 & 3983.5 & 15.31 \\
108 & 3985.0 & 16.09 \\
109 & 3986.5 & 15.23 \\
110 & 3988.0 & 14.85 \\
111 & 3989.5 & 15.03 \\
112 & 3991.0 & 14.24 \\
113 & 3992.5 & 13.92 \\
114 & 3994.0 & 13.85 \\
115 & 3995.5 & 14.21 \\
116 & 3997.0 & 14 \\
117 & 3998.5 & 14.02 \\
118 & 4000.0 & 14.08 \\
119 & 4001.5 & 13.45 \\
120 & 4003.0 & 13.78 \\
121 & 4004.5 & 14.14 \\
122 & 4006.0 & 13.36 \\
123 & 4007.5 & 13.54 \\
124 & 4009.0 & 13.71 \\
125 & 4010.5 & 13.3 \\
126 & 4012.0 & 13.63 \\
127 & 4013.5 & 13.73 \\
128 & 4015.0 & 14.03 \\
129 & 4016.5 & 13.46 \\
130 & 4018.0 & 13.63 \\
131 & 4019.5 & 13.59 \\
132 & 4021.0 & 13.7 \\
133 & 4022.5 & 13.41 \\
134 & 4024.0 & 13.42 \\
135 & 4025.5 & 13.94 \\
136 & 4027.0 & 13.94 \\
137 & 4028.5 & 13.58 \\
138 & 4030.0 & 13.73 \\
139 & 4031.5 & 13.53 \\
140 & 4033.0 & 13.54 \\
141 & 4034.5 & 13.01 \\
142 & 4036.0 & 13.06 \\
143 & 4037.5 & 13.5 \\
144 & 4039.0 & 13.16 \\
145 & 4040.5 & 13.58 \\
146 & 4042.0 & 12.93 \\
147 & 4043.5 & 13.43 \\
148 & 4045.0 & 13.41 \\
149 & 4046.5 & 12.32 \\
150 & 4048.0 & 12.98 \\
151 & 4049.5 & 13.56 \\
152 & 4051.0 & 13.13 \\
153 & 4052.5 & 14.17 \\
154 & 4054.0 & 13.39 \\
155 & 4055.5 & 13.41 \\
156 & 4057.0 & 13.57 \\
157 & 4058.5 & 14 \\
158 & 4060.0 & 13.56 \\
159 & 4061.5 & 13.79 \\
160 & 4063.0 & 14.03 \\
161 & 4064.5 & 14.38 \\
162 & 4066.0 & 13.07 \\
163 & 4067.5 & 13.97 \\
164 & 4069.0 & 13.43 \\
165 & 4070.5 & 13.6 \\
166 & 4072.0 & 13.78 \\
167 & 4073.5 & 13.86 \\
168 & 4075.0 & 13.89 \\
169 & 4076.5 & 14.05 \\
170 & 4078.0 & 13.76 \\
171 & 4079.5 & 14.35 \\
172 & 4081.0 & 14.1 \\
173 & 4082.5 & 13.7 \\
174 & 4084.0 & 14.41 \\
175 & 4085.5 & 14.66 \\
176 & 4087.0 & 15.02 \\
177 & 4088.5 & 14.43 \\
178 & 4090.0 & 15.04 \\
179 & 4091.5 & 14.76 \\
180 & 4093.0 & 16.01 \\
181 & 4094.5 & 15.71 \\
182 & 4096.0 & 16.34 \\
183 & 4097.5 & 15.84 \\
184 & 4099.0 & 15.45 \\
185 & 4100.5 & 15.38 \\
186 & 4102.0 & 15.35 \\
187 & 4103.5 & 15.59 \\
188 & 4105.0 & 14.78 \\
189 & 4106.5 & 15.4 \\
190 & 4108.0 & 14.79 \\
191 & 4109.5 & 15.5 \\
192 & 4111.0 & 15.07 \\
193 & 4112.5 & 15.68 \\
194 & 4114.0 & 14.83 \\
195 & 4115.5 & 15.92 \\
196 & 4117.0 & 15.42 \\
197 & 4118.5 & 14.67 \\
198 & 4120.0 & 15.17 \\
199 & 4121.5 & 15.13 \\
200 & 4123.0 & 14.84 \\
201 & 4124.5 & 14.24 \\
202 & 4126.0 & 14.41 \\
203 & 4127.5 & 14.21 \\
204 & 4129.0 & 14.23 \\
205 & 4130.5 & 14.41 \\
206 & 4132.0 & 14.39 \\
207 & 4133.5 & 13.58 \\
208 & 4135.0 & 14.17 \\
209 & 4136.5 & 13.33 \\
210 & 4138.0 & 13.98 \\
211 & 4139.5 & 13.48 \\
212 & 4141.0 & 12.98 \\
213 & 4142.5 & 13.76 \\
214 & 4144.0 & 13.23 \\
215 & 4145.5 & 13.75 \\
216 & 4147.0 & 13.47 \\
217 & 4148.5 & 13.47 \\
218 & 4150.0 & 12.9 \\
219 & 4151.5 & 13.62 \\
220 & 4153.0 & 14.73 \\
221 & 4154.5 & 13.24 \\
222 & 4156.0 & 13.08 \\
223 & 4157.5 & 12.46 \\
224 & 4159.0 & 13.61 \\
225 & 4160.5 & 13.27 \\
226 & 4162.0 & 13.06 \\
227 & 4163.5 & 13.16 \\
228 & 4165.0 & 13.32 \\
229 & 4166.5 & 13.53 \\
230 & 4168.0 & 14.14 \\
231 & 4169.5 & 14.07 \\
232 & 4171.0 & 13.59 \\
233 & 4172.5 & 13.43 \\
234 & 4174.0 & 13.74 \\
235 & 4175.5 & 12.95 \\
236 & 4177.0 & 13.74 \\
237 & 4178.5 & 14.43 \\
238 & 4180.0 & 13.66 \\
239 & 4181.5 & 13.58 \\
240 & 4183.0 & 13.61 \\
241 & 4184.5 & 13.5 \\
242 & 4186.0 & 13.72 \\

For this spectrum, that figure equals 0.0558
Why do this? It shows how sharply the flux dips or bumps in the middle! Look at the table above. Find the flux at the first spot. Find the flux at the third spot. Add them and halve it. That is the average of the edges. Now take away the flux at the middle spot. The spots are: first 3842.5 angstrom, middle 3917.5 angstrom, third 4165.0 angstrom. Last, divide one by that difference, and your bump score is -1.0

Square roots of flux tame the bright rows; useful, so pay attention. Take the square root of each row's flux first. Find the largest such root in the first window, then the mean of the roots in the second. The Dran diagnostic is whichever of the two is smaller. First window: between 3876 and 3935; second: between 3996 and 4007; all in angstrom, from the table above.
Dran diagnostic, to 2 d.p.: 3.72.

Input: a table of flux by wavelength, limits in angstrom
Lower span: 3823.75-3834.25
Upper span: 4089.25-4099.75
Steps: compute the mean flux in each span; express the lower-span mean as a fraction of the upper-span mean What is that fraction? 1.05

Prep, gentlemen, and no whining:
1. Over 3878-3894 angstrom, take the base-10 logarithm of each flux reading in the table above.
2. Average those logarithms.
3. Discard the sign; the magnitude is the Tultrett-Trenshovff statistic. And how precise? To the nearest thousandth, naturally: 1.219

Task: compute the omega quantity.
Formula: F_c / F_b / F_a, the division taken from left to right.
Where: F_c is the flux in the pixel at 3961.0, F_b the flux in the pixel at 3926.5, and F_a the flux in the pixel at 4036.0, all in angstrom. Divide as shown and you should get 0.074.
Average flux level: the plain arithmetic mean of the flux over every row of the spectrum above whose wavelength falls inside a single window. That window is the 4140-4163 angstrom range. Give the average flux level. 13.4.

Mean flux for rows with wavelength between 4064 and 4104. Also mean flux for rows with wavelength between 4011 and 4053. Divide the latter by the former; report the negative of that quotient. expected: -0.92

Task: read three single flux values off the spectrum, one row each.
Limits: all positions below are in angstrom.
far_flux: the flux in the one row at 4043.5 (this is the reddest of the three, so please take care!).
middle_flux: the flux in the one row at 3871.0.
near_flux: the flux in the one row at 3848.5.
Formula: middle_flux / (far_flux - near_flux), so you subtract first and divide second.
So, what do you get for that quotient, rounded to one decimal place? -5.6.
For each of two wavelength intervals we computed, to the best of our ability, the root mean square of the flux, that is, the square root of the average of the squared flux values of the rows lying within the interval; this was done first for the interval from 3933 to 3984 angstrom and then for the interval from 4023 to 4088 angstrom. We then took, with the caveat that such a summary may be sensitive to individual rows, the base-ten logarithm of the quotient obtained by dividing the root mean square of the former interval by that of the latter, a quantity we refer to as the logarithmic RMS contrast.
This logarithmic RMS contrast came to 0.05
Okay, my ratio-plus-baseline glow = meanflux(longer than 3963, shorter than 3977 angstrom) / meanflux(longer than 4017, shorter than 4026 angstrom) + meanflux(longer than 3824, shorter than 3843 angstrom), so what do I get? 17.7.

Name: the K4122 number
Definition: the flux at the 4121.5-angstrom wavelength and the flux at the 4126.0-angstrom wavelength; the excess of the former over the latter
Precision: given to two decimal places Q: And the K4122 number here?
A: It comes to 0.72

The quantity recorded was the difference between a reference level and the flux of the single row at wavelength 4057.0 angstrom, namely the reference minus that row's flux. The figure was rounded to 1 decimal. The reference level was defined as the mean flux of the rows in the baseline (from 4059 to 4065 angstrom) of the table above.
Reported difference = 0.4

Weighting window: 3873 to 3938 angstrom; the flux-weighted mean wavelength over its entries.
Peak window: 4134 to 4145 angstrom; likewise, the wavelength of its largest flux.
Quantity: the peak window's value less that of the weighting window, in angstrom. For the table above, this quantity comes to 230.1 angstrom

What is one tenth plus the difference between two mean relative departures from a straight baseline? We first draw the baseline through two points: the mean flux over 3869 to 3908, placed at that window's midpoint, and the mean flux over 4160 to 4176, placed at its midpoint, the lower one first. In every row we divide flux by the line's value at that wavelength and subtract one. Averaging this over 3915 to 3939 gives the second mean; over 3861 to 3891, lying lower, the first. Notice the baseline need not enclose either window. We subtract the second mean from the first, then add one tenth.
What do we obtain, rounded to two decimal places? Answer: 0.17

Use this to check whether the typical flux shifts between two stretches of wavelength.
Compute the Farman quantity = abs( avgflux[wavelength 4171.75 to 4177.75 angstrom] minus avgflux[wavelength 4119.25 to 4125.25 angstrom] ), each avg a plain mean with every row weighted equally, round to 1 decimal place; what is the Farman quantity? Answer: 1.4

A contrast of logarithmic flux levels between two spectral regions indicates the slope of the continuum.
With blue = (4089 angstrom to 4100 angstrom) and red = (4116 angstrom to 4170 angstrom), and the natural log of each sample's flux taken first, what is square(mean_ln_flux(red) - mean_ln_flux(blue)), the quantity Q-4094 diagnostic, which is 0.014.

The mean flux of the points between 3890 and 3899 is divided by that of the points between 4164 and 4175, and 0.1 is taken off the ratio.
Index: 1.08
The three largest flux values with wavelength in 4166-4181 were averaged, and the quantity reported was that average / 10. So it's 1.42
